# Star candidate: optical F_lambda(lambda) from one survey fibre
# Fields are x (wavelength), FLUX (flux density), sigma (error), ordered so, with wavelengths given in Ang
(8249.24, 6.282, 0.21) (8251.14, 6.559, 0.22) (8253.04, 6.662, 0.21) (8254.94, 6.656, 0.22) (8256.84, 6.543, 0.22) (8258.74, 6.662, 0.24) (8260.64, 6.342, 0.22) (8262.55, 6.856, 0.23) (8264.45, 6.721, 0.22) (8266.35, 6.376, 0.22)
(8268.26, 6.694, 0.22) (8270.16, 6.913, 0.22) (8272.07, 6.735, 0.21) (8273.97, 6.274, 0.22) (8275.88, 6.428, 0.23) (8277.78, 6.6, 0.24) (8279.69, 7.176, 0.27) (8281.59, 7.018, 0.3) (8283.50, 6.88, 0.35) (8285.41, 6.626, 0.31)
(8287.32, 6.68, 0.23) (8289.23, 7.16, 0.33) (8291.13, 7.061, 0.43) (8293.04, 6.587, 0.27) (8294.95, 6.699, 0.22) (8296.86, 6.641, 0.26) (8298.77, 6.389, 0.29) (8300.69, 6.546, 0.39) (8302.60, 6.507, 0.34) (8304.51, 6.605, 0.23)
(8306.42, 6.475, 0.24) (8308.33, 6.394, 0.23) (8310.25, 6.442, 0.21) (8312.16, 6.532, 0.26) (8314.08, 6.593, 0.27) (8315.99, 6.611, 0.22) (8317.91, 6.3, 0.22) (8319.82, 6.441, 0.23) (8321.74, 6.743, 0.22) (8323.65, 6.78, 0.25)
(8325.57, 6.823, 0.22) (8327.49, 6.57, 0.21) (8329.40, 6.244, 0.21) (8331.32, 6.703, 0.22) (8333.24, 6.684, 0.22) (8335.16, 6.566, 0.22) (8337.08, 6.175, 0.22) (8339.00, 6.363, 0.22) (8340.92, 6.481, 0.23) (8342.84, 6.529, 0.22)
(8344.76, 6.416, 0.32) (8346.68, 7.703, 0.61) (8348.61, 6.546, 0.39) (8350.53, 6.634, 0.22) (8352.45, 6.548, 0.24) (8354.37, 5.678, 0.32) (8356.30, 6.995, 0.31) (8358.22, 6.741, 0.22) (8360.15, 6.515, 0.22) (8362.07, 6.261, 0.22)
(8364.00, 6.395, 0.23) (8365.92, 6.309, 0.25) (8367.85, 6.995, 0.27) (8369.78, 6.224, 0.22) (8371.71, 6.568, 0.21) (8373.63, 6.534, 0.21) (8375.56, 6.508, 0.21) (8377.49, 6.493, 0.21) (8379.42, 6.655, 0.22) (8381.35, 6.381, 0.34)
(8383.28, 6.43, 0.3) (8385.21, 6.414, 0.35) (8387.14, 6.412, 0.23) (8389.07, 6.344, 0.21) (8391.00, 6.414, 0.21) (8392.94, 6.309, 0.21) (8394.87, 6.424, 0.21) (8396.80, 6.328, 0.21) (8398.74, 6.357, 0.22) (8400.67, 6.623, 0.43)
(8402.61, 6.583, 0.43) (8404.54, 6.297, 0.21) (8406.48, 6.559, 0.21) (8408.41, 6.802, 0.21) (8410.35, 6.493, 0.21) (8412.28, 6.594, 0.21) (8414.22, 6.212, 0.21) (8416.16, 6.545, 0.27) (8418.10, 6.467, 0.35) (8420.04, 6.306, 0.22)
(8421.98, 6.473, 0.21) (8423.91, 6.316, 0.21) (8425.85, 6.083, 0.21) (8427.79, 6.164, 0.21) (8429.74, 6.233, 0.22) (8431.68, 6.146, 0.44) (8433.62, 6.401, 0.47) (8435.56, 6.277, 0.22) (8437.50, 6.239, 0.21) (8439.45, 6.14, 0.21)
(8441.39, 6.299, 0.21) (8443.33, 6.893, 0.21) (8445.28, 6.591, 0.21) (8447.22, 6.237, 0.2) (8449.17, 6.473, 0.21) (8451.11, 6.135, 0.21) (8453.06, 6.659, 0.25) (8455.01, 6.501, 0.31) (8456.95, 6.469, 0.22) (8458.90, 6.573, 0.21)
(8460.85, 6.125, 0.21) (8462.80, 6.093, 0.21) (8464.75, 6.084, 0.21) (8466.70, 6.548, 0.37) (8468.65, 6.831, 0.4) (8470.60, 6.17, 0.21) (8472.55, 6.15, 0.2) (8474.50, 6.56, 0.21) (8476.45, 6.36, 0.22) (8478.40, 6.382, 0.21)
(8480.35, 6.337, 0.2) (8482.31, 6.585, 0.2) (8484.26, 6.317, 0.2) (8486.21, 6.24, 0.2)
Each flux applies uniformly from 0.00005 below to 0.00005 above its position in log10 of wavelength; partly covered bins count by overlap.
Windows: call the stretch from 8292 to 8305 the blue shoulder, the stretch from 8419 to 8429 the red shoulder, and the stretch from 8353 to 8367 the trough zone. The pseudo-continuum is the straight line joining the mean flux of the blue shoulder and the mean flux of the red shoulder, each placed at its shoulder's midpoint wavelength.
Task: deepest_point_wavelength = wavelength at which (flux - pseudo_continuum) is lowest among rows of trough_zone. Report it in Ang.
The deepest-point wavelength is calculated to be 8354.37 Ang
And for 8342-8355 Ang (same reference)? 8354.37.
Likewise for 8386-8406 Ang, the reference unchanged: 8392.94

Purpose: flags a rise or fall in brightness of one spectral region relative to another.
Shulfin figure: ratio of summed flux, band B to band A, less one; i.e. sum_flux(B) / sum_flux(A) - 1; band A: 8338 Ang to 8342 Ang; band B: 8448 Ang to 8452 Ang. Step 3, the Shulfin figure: -0.018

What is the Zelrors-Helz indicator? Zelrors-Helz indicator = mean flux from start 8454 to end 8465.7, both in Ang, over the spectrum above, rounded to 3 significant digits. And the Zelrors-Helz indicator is 6.31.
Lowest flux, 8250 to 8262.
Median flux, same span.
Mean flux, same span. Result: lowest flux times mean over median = 6.31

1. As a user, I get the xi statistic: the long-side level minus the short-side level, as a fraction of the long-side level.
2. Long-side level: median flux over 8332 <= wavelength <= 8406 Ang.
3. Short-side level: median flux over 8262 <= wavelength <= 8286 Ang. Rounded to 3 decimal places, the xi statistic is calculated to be -0.041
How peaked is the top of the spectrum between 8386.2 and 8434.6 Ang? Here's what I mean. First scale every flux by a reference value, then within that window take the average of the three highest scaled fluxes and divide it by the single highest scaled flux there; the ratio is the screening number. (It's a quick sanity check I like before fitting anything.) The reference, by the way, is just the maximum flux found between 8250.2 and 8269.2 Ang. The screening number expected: 0.981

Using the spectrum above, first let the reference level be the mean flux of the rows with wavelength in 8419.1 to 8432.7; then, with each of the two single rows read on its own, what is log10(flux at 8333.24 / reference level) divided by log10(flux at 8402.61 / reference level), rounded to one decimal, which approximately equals 1.3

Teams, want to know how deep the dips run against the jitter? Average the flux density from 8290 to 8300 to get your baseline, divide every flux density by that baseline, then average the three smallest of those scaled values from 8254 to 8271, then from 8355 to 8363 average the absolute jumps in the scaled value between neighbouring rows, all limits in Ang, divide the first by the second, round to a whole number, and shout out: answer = 26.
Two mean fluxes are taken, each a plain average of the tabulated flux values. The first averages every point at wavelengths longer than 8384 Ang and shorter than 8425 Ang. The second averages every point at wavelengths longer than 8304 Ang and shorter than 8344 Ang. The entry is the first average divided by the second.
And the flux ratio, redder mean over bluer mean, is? 0.987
